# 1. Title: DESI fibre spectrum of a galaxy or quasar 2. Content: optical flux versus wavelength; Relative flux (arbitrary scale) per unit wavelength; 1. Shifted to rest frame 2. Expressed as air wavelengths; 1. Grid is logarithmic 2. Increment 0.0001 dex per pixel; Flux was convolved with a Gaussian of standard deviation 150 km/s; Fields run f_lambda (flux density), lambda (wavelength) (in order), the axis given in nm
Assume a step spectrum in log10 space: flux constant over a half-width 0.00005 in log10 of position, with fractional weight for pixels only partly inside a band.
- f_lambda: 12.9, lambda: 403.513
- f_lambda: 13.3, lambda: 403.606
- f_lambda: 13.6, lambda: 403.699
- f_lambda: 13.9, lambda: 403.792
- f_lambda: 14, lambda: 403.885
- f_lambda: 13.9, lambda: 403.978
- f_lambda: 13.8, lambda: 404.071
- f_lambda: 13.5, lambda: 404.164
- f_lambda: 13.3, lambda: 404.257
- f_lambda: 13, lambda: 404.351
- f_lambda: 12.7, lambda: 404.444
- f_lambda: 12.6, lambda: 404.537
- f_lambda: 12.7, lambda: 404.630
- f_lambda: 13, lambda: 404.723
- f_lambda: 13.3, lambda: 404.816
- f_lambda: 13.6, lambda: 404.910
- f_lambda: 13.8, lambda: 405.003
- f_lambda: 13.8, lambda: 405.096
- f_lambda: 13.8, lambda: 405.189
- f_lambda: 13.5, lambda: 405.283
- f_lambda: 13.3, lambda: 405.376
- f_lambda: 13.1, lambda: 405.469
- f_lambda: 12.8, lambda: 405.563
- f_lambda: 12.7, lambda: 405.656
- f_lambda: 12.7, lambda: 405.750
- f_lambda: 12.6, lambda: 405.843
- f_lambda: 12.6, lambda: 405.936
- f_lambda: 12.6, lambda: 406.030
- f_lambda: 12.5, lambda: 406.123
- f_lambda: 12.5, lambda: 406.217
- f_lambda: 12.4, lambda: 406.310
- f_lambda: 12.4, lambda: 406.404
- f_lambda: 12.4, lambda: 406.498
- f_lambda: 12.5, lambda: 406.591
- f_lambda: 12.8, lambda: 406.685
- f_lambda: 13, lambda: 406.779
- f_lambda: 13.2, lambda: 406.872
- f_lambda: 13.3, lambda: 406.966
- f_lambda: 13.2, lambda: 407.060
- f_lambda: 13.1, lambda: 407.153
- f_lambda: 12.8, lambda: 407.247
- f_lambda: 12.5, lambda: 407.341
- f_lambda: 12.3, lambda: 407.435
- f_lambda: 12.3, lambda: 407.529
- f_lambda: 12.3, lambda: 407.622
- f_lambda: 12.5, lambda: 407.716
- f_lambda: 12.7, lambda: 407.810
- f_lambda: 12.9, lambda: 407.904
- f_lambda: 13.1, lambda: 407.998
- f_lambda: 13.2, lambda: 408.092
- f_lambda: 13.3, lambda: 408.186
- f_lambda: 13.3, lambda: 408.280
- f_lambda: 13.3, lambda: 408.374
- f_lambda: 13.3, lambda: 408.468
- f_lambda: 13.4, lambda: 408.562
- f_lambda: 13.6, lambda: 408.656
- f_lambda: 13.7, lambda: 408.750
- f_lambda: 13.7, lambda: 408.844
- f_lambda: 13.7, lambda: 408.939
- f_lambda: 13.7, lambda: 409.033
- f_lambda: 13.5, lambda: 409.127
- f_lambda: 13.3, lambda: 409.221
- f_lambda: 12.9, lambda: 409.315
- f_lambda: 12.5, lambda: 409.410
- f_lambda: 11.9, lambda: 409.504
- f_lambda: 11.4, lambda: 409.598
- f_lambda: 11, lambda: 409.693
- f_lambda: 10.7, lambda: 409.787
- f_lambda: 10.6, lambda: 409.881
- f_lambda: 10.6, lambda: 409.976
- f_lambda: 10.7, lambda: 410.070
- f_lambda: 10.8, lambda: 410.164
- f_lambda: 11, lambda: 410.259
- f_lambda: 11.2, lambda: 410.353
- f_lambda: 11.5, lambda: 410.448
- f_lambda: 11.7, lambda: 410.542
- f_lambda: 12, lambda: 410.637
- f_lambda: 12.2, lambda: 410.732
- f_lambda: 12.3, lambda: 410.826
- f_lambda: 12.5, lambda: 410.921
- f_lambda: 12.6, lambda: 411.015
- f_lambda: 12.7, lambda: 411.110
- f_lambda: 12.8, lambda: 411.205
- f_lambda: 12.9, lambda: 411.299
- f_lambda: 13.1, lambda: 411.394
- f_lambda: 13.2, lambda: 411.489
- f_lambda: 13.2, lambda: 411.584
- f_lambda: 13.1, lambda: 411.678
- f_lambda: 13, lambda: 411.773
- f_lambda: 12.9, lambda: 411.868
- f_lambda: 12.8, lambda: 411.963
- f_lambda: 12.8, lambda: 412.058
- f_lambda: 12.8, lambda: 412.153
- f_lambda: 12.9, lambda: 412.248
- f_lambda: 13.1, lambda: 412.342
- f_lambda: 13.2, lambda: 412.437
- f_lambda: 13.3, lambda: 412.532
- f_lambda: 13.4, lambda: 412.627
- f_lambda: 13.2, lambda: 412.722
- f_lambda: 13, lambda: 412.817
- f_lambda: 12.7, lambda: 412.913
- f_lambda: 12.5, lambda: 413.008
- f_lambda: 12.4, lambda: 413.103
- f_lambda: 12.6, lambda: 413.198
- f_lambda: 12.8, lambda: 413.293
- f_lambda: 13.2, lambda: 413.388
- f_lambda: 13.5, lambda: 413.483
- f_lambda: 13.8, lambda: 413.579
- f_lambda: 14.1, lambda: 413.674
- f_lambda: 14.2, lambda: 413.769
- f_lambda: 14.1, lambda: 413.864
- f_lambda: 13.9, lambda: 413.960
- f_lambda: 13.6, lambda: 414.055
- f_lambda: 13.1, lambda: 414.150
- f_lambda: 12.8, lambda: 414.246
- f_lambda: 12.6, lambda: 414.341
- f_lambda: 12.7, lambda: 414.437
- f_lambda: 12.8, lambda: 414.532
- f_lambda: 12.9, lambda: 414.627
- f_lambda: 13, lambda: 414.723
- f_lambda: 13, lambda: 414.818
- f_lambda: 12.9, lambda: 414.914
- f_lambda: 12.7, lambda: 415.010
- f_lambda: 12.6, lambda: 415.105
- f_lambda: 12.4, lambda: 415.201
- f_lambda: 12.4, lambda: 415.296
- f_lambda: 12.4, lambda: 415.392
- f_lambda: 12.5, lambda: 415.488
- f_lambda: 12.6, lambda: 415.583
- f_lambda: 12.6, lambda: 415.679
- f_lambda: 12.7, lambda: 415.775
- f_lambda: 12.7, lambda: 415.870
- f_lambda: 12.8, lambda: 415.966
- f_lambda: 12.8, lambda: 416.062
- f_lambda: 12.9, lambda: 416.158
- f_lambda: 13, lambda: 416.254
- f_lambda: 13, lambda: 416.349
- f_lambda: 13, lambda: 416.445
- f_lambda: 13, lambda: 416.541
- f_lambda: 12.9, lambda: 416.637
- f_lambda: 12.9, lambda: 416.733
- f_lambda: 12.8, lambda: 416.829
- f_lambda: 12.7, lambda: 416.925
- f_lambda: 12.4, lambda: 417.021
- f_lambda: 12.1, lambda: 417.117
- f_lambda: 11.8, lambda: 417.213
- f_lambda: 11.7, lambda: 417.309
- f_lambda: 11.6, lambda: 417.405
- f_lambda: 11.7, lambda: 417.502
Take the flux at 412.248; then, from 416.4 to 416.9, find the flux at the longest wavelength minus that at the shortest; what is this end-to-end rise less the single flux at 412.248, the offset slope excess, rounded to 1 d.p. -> -13.1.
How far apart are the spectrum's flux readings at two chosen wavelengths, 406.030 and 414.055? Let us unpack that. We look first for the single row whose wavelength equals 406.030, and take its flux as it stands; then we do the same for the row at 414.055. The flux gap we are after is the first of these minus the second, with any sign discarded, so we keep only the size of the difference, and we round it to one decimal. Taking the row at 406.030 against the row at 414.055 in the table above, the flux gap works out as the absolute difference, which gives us 1.0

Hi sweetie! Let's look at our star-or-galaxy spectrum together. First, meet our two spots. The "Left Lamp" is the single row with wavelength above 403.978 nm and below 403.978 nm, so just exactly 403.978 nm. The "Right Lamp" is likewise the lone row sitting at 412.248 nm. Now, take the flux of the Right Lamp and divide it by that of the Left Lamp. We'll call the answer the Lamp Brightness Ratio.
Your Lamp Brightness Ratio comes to 0.93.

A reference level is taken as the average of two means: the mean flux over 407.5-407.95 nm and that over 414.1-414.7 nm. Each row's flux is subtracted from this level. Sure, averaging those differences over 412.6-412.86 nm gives -0.5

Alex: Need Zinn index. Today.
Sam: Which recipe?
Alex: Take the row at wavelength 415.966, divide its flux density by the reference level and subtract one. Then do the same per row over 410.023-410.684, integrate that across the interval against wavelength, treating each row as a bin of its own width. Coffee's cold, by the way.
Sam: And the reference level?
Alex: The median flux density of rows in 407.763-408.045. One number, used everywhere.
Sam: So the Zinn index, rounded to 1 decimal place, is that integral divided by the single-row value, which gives 10.8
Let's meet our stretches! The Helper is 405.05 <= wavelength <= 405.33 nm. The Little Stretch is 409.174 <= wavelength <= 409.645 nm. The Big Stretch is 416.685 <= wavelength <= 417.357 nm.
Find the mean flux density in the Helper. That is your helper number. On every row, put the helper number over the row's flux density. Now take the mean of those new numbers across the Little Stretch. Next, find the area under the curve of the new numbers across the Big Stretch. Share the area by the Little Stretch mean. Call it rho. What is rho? 0.67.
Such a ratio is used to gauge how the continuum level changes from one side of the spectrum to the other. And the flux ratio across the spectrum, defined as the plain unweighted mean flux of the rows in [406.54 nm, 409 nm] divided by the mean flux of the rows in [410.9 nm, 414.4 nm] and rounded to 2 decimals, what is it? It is 1.00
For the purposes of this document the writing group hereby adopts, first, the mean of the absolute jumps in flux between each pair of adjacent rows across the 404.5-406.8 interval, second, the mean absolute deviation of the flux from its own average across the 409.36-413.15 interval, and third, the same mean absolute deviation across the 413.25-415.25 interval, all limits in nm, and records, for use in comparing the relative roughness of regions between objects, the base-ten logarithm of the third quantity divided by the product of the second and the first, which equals 0.7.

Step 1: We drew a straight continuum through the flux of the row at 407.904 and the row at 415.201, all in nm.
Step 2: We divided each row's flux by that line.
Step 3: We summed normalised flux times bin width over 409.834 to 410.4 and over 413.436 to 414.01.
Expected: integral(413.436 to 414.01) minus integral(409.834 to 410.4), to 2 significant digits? 0.16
